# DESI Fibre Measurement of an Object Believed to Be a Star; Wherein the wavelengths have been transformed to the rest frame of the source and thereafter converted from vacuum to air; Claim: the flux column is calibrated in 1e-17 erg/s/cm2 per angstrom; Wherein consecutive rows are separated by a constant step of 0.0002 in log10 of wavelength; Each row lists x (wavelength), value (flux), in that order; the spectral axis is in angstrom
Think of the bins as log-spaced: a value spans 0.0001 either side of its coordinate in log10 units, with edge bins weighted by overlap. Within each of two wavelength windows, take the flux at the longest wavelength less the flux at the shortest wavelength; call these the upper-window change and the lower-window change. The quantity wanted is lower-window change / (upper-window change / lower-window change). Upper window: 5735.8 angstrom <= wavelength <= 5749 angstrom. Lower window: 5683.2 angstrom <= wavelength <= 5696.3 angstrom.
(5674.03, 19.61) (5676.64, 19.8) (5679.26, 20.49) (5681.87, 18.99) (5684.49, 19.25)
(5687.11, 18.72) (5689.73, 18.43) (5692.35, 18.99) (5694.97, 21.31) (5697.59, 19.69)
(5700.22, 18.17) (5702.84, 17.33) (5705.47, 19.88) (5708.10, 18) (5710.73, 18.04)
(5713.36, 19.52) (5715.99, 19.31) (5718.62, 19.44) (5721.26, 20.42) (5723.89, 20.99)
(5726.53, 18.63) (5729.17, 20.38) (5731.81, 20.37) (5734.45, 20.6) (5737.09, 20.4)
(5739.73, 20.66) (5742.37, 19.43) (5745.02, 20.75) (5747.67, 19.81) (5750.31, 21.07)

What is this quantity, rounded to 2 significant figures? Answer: -7.2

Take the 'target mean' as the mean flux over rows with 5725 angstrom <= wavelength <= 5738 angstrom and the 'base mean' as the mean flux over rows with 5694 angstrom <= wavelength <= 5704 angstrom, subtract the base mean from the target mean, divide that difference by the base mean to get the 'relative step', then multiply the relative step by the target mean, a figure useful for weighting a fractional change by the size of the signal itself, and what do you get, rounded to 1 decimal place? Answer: 1.0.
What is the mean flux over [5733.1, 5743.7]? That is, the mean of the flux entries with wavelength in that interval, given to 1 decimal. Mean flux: 20.3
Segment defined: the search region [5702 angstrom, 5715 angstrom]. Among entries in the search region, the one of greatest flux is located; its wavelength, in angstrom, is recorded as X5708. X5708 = 5705.47 angstrom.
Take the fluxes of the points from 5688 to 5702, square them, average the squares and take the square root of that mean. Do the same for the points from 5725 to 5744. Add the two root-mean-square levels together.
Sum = 39.4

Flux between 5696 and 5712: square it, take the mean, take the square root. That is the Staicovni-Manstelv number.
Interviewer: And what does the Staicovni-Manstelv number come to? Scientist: 18.5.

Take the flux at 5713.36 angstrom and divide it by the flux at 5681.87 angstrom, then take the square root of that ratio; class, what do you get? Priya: 1.01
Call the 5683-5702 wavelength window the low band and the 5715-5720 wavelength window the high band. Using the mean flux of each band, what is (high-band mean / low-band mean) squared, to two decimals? 1.02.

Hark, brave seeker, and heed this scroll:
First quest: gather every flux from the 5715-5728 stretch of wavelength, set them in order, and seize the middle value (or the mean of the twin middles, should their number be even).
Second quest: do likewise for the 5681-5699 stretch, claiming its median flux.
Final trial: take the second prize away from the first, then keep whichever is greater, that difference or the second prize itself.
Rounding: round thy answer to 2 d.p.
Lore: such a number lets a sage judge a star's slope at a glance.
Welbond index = 18.99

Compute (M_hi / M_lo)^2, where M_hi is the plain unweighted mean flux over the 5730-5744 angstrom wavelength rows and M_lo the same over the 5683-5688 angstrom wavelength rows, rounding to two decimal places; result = 1.14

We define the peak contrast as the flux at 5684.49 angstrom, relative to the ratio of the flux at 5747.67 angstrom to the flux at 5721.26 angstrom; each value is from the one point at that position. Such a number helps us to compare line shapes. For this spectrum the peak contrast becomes 19.8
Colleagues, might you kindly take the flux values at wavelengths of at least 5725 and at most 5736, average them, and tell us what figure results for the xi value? 20.0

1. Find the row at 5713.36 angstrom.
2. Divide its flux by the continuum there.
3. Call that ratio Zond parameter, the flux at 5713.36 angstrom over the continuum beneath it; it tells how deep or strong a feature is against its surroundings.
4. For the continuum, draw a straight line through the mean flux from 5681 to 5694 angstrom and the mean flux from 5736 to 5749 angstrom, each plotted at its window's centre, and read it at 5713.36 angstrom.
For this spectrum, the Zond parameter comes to 1.00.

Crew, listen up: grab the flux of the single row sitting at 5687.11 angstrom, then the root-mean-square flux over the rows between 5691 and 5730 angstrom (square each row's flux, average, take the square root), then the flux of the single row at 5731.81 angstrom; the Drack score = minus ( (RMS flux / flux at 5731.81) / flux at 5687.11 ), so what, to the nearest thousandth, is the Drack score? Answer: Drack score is -0.051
